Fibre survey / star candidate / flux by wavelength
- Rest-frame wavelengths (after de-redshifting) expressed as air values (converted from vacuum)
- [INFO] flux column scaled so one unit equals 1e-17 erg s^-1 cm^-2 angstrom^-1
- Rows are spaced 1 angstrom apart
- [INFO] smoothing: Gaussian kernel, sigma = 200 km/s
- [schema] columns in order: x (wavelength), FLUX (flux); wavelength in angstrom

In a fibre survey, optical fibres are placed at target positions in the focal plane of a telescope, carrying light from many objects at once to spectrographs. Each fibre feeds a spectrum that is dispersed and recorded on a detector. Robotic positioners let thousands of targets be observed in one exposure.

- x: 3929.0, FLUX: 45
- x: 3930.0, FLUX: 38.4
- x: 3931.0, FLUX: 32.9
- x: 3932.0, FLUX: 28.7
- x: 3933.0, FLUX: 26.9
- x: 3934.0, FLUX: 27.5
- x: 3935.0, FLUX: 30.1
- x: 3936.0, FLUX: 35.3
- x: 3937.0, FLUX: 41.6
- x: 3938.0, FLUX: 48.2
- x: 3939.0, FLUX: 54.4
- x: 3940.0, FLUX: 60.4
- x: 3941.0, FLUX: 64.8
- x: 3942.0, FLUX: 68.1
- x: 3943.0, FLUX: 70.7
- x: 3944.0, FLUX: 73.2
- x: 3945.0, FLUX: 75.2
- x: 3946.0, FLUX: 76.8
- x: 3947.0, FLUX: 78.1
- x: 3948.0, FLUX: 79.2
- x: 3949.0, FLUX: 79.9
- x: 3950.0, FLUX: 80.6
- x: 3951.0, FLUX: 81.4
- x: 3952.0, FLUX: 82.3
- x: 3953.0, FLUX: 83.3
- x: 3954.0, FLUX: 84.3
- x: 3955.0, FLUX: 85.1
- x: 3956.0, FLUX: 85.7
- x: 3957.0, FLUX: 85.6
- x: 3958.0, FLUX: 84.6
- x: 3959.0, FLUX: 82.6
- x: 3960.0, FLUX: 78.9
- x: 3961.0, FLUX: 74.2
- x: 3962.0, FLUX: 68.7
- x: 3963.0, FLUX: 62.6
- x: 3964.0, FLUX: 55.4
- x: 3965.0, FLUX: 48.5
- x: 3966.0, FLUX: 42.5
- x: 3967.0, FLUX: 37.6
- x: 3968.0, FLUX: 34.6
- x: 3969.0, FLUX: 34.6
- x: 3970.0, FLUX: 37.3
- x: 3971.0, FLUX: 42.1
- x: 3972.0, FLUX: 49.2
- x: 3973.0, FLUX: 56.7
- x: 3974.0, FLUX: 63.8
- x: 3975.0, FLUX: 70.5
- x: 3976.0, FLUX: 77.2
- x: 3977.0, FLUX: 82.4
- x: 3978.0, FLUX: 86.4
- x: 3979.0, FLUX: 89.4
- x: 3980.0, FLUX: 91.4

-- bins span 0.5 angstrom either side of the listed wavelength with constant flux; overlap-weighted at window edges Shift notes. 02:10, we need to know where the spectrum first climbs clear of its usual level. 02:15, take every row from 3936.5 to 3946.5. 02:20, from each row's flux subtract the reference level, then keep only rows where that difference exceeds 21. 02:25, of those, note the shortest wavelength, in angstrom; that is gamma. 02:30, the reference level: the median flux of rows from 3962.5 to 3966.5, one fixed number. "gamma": 3944.0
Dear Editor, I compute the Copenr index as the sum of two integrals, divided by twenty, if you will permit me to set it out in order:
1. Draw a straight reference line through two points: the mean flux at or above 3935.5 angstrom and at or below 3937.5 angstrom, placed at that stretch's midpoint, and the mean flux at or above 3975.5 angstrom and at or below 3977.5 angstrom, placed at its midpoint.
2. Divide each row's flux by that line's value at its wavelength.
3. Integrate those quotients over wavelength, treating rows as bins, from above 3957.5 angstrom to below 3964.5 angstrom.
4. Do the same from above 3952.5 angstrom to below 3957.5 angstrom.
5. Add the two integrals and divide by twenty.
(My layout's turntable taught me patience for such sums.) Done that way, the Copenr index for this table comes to 0.77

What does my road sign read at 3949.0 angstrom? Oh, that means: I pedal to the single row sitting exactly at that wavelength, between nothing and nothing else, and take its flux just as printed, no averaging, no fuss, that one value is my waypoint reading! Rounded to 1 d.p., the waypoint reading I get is 79.9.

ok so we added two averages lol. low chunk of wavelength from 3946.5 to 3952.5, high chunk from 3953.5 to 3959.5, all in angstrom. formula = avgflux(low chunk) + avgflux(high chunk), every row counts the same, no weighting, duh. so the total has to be 165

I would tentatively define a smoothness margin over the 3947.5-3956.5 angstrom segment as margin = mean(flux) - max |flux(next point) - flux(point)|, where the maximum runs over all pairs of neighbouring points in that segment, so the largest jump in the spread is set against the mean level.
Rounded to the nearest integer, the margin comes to 81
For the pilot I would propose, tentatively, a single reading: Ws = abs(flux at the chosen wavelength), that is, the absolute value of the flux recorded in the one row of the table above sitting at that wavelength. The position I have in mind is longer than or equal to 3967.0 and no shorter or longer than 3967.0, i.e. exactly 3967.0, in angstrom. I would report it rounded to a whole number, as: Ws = 38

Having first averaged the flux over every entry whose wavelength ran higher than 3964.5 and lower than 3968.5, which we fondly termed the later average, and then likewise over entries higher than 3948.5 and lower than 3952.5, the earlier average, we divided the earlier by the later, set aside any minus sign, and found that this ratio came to 1.99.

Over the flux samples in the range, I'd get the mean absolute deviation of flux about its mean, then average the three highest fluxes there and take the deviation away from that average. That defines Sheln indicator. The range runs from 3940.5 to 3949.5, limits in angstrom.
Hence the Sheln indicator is 75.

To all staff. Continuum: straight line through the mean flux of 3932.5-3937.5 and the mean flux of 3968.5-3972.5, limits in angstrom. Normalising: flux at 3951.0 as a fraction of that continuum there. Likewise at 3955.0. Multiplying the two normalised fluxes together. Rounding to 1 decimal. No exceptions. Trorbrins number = 5.2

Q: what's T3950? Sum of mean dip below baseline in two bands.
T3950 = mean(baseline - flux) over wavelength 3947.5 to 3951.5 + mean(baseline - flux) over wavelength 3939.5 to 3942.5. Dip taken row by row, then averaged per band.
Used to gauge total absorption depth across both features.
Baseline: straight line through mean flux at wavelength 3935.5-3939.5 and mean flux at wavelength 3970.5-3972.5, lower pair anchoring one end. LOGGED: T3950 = -55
